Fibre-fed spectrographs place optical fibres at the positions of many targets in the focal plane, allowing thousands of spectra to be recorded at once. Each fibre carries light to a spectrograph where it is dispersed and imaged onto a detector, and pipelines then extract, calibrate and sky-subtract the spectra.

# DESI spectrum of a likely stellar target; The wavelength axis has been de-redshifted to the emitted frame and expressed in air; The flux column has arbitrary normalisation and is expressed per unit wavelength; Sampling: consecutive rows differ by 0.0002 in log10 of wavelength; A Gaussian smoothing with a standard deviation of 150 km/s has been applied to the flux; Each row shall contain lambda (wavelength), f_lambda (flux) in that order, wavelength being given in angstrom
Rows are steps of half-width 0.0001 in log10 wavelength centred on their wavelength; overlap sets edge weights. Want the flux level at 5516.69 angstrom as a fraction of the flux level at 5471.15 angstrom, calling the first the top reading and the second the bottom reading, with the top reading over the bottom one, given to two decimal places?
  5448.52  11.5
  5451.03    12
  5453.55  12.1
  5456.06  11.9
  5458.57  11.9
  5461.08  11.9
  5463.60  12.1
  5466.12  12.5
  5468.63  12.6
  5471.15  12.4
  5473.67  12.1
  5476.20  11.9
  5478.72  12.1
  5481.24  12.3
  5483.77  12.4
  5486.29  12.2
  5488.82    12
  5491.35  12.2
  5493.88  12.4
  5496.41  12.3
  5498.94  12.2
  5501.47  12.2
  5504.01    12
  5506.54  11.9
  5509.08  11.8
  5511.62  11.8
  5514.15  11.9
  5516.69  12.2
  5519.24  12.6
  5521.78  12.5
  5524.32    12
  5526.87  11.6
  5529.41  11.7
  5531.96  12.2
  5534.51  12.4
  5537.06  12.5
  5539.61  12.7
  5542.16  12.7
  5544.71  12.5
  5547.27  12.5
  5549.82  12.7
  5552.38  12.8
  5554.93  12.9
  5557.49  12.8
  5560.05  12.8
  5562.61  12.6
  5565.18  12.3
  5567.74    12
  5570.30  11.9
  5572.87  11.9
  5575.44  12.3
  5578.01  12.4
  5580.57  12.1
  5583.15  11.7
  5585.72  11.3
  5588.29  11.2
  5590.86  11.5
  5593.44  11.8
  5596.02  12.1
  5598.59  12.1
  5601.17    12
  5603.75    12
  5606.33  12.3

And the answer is 0.98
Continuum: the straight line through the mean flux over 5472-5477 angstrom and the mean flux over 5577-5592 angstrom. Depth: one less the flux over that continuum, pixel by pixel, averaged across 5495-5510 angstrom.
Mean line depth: -0.01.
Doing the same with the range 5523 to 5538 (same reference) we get -0.02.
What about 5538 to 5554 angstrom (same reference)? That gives -0.07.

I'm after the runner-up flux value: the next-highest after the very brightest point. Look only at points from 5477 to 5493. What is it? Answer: 12.3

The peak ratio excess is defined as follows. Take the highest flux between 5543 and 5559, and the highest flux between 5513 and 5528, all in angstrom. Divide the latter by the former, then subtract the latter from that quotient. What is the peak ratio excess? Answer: -11.62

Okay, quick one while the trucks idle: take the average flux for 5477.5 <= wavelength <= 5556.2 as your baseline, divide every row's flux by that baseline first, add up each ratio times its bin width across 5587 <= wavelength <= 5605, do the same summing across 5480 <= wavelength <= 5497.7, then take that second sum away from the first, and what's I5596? -0.3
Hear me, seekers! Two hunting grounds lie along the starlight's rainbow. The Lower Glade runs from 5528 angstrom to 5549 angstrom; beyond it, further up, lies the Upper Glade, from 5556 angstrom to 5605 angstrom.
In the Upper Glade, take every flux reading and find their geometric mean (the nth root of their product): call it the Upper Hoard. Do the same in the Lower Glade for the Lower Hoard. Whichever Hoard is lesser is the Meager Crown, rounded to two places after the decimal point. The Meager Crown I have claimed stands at 12.03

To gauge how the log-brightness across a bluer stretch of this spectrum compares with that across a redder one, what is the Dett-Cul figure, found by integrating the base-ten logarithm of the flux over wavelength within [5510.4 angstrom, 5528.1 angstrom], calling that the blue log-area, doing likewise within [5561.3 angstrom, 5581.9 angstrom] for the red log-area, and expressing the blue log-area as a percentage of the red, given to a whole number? 86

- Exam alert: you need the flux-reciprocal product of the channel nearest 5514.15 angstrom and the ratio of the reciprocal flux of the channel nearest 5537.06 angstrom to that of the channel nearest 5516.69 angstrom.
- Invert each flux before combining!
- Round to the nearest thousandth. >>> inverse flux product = 0.082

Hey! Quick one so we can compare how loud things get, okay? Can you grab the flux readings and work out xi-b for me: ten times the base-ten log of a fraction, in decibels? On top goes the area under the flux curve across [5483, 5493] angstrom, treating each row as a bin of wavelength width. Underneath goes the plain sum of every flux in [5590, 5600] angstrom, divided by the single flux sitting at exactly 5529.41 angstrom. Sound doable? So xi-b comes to 14.8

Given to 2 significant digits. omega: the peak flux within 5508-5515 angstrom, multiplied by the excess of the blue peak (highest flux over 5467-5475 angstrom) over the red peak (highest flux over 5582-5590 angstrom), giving 11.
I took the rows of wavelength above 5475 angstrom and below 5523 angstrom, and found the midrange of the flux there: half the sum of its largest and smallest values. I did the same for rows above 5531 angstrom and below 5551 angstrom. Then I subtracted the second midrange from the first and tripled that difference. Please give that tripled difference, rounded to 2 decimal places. -0.75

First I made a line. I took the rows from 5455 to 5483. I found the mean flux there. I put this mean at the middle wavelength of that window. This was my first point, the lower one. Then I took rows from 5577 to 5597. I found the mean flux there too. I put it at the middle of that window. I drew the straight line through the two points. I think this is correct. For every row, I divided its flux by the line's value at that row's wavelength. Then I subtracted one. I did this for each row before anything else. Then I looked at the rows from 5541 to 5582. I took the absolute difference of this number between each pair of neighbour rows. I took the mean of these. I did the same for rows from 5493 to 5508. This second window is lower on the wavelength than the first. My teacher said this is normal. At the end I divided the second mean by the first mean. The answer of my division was 0.58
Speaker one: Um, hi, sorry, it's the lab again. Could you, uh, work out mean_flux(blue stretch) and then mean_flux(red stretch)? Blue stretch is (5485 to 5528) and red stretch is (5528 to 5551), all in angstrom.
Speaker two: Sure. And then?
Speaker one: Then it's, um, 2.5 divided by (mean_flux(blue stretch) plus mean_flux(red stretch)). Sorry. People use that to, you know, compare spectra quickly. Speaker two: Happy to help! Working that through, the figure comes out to 0.102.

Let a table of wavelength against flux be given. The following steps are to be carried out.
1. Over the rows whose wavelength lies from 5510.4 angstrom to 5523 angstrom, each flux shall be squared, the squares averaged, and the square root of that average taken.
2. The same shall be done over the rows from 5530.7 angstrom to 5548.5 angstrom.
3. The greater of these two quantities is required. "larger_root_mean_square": 12.5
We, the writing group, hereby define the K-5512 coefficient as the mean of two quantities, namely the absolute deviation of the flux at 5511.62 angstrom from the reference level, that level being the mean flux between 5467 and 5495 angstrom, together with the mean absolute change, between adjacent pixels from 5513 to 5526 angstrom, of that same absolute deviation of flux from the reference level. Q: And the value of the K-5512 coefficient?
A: 0.31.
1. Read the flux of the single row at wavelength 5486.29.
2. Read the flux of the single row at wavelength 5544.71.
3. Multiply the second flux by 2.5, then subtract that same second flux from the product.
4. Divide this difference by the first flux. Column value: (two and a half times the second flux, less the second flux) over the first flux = 1.54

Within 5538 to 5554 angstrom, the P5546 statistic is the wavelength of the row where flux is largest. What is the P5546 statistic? 5552.38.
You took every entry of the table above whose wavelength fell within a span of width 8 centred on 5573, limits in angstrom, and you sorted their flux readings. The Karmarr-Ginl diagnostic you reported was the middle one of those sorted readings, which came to 11.9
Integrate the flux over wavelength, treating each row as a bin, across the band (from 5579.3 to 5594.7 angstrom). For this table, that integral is 179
